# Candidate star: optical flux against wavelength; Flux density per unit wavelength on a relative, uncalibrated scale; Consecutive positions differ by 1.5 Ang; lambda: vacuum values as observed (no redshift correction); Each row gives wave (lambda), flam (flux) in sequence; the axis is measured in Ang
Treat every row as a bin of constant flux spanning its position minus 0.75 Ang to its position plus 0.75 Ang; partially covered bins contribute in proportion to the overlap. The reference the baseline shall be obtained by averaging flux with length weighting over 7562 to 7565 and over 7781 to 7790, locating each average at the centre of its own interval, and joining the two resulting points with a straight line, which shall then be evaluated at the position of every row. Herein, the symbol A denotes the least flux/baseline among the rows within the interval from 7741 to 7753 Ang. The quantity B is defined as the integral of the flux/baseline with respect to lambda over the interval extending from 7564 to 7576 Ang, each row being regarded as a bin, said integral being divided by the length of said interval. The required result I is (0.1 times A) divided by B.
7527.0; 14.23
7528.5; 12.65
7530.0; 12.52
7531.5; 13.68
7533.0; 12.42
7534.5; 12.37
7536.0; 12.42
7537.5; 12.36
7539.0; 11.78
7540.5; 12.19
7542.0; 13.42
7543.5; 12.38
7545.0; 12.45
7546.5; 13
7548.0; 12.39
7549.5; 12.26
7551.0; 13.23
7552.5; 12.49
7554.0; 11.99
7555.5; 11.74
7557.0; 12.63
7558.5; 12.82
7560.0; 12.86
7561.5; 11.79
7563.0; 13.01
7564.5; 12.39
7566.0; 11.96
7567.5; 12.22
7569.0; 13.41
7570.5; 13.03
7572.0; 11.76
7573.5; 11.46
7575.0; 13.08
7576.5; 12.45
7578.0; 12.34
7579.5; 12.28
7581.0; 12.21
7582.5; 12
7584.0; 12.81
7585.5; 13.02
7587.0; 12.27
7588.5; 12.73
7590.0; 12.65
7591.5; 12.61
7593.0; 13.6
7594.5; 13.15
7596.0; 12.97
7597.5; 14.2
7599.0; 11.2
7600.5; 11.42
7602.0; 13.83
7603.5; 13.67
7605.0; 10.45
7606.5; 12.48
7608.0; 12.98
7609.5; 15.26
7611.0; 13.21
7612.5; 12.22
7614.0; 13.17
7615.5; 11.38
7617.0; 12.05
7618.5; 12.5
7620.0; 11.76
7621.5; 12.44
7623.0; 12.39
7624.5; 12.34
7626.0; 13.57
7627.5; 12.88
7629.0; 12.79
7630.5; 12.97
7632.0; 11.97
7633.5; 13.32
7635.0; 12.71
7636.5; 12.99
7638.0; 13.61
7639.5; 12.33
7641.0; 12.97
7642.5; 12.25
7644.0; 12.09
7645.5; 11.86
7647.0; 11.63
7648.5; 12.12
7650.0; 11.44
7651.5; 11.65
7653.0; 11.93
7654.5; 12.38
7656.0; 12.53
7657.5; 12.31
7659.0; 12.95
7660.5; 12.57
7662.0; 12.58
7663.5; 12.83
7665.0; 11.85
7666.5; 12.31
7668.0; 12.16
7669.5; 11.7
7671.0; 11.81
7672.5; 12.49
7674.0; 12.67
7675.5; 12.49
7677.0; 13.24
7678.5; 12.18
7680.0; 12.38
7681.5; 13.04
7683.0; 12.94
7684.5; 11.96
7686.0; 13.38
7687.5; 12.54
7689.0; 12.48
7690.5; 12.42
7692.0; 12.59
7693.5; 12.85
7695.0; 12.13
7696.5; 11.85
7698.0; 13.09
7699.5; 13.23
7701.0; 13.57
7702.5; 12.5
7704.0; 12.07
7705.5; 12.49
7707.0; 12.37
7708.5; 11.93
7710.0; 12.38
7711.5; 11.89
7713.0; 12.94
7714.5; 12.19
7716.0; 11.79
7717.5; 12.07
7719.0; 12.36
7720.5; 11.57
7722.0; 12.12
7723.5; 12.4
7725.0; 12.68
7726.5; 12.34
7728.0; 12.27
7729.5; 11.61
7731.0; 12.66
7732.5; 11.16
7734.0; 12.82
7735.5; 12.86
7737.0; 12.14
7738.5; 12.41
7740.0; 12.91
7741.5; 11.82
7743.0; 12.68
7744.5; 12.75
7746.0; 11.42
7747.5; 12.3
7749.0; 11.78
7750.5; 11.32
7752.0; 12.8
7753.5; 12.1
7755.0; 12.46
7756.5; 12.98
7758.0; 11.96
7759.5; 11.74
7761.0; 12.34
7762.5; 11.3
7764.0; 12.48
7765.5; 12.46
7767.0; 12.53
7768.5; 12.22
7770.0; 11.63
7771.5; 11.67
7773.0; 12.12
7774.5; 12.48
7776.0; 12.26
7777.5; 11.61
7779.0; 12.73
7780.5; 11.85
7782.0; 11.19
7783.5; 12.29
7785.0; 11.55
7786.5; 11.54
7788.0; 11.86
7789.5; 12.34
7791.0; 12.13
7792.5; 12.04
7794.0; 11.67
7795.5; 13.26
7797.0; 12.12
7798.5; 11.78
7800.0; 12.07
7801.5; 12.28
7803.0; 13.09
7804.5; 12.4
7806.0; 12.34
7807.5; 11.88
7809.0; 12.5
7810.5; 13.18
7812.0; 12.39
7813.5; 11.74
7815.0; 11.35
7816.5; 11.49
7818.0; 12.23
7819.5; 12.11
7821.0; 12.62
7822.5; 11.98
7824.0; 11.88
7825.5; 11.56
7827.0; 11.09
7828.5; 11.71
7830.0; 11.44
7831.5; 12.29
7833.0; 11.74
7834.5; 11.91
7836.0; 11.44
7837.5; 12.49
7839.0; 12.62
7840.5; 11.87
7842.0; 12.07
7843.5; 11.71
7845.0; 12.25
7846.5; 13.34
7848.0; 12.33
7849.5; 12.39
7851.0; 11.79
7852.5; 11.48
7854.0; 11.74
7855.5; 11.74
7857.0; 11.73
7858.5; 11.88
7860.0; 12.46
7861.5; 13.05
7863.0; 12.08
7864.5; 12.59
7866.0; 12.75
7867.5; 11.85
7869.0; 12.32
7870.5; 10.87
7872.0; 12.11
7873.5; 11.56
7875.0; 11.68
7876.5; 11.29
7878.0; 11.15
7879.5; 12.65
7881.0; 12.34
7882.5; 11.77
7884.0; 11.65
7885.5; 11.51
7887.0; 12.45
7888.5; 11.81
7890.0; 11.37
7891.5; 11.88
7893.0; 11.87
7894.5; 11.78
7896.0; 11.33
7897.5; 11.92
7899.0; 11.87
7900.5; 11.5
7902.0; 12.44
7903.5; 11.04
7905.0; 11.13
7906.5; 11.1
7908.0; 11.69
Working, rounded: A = 0.950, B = 0.98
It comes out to 0.0966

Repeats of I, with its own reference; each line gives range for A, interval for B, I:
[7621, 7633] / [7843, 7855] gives 0.0919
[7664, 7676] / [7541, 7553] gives 0.0958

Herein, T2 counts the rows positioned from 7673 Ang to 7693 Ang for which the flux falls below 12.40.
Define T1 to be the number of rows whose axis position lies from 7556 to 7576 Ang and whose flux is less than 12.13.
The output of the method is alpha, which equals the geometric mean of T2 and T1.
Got 3.5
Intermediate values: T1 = 4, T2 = 3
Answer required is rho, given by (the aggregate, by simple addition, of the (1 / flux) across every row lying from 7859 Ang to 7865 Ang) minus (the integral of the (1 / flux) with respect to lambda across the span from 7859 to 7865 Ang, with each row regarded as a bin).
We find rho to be -0.1607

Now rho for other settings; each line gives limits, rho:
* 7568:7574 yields -0.1604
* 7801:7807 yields -0.1604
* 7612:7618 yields -0.1639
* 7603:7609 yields -0.1611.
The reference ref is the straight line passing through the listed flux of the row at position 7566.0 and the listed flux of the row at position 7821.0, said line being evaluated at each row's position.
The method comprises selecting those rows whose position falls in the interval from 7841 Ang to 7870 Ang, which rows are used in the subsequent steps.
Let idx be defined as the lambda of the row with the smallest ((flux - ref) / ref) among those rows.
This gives 7852.5 Ang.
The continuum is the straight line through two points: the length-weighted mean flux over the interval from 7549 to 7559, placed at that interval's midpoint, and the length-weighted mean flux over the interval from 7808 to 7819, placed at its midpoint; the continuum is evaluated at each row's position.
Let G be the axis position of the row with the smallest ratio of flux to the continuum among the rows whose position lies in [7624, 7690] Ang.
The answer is 7650.0 Ang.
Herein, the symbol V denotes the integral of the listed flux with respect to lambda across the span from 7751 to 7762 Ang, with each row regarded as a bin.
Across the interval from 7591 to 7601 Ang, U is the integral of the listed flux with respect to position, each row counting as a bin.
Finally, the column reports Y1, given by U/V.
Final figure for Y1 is 0.94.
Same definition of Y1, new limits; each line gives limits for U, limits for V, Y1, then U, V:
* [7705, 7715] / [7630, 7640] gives 0.96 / 123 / 129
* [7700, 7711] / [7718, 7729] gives 1.02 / 137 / 135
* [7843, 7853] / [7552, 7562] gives 0.99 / 122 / 123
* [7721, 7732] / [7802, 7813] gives 0.98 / 135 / 138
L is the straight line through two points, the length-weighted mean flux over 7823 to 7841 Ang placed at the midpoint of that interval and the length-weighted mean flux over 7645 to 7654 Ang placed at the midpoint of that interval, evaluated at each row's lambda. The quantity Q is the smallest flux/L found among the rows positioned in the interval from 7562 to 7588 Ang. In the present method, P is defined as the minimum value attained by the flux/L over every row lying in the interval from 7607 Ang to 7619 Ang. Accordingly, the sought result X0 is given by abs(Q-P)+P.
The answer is 0.974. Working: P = 0.966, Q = 0.97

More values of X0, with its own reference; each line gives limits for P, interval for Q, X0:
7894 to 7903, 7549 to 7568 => 0.998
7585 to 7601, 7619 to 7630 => 0.998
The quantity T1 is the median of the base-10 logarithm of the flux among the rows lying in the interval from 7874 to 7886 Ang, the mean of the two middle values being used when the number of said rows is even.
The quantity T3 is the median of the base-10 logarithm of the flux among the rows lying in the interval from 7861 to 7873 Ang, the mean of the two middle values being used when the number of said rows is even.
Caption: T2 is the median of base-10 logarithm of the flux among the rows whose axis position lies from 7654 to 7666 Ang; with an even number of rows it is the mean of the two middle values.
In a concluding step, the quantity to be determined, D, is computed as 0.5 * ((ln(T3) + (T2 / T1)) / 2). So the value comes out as 0.278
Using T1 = 1.07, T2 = 1.10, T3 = 1.09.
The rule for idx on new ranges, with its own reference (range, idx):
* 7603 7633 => 7605.0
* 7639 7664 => 7650.0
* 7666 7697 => 7669.5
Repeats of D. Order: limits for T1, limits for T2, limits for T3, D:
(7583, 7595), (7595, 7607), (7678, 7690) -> 0.273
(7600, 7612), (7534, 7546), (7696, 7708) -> 0.268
